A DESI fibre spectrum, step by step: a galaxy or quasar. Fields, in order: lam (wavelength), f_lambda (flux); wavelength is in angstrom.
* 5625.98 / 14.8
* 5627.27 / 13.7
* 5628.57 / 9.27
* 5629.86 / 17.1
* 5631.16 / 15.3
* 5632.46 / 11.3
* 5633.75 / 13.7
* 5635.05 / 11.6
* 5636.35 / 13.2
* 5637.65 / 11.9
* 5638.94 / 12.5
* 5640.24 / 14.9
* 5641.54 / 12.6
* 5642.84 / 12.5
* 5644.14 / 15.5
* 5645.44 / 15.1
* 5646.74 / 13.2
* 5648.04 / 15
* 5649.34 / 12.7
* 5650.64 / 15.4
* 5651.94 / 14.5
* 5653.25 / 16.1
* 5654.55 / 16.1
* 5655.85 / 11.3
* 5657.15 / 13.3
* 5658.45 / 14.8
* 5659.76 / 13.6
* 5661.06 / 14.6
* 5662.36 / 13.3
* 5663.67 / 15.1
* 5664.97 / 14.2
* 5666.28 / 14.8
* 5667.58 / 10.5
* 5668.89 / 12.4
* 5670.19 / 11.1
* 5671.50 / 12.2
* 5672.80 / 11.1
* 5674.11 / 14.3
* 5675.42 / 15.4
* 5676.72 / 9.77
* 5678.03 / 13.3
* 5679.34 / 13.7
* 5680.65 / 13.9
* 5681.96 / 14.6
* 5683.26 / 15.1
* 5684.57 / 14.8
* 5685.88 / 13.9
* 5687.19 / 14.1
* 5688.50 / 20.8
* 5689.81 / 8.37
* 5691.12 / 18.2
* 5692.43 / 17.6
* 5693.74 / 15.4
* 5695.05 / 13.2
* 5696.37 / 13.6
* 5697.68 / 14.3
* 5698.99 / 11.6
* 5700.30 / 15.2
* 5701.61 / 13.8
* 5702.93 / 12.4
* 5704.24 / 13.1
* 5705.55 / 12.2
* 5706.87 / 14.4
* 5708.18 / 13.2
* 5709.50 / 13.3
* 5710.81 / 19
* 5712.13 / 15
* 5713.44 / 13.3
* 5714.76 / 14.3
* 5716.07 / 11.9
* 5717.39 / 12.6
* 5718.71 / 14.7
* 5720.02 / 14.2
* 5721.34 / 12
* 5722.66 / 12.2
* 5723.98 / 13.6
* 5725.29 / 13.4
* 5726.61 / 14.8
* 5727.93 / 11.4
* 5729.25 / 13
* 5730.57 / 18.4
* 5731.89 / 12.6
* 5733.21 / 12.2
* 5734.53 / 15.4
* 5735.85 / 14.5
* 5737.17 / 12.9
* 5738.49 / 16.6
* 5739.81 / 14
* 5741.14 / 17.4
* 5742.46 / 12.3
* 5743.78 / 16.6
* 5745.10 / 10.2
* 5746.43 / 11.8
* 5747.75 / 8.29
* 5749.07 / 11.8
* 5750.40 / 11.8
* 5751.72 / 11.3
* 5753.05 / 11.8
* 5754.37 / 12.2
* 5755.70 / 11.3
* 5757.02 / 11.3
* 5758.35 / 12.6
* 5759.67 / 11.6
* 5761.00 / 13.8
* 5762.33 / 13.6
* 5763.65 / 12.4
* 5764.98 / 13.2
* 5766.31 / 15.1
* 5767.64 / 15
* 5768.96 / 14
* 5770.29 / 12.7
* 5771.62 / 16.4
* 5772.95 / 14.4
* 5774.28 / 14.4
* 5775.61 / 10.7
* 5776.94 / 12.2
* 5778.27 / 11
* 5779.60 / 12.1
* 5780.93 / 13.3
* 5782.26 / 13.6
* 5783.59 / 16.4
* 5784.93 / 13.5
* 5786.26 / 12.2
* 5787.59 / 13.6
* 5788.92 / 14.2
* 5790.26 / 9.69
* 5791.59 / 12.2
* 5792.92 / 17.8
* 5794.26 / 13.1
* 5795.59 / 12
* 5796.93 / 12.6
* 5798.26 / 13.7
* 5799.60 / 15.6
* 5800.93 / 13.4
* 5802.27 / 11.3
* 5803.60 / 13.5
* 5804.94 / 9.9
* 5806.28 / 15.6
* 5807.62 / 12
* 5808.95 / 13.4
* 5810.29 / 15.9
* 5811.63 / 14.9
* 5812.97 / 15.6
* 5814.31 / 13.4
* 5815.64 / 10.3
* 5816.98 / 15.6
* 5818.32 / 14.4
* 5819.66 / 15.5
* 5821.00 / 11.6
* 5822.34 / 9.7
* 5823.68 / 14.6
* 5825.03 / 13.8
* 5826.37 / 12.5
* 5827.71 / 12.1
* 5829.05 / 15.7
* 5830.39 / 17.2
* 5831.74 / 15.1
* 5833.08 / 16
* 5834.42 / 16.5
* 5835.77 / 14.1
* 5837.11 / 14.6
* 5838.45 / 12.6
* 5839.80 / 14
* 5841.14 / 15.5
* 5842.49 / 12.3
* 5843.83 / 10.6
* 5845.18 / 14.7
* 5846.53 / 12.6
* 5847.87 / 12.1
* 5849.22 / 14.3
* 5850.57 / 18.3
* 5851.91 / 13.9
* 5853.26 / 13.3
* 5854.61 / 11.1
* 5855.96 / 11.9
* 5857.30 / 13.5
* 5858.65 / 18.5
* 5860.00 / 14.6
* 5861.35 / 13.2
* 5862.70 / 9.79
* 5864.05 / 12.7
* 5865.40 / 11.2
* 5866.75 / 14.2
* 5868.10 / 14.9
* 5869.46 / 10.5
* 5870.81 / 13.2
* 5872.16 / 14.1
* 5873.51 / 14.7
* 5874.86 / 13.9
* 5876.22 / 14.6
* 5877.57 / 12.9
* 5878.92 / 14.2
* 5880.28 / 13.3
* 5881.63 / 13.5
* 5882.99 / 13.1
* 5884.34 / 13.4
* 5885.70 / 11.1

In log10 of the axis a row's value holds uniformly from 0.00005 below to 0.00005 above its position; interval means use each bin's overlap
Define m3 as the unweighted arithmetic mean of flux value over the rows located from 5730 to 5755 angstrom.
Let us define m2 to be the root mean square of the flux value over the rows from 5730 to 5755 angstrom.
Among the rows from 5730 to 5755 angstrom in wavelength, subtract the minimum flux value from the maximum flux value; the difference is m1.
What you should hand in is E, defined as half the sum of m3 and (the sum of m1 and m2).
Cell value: 18.4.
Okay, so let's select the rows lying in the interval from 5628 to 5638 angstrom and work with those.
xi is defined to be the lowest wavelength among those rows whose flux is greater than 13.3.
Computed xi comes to 5629.86 angstrom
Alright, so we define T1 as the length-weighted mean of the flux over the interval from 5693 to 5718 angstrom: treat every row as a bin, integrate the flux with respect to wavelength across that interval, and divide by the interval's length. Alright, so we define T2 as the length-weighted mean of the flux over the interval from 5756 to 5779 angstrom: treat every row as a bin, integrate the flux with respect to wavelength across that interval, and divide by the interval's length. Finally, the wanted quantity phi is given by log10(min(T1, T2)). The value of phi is 1.12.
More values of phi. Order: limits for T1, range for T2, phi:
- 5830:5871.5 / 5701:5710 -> 1.12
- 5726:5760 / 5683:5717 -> 1.11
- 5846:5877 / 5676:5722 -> 1.13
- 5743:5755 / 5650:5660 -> 1.07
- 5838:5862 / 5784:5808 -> 1.12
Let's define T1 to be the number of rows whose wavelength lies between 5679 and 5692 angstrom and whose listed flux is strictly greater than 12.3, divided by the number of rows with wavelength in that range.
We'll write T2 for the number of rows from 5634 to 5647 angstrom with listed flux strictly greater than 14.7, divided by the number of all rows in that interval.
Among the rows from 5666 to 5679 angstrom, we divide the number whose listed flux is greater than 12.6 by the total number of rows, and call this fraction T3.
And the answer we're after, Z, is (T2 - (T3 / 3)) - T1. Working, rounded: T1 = 0.90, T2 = 0.30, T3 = 0.40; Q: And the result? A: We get -0.73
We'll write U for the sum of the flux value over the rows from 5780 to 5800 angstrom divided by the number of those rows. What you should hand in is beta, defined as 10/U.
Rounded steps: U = 13.6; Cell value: 0.737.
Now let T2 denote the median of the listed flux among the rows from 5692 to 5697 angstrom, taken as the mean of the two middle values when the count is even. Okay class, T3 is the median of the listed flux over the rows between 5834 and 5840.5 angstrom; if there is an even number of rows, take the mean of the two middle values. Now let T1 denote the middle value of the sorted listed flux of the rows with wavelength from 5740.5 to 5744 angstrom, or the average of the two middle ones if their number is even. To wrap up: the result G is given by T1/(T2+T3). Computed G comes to 0.58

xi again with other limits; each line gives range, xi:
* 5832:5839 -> 5833.08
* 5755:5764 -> 5761.00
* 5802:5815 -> 5803.60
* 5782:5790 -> 5782.26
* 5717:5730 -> 5718.71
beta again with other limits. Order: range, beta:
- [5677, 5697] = 0.680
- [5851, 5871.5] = 0.763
